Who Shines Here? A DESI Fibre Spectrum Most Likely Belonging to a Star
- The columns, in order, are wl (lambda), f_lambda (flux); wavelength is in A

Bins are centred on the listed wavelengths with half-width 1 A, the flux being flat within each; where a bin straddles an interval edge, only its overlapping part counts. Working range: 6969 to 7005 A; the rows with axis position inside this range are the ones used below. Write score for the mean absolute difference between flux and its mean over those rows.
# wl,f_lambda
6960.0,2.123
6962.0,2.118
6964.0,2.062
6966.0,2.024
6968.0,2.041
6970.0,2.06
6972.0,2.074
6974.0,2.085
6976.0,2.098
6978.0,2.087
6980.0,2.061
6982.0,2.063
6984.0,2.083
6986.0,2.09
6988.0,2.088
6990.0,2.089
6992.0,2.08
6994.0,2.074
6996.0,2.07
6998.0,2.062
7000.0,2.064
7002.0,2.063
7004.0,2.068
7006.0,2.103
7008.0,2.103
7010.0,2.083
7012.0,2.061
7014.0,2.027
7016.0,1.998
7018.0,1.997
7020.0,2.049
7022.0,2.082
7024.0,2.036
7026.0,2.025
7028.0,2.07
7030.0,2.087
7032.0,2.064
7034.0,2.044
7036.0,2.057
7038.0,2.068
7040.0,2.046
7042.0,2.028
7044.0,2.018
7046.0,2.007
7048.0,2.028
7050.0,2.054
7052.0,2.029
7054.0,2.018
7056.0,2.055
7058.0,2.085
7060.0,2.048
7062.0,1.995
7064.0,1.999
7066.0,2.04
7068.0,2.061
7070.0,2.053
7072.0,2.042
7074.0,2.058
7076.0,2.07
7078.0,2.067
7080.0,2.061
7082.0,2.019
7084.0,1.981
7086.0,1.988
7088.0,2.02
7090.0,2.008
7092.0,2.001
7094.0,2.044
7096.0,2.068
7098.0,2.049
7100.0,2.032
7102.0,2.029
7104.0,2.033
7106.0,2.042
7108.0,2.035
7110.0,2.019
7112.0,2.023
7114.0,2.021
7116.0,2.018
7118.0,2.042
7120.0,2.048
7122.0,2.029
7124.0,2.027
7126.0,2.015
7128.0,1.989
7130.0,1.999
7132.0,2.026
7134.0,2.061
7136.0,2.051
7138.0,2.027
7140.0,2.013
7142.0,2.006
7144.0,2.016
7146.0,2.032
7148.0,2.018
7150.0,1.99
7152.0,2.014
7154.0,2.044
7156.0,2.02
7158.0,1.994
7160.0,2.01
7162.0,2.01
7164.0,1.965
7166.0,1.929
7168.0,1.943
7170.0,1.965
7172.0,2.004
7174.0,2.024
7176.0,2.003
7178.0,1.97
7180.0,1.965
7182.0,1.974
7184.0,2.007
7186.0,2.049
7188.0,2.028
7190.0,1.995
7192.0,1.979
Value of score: 0.0107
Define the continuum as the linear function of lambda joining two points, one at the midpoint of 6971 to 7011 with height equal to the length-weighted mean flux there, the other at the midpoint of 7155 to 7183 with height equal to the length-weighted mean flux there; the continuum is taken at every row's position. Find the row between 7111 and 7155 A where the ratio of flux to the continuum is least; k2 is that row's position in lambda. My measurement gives 7128.0 A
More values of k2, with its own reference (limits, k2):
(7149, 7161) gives 7150.0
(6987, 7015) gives 7014.0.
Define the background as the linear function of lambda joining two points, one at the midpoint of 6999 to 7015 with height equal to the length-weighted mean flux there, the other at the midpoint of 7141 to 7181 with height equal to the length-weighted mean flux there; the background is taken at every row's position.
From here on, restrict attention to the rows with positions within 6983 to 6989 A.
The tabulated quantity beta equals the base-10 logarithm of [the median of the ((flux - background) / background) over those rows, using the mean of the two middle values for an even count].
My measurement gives -2.46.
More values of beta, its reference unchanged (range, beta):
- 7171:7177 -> -2.14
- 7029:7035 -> -2.64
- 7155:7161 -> -2.17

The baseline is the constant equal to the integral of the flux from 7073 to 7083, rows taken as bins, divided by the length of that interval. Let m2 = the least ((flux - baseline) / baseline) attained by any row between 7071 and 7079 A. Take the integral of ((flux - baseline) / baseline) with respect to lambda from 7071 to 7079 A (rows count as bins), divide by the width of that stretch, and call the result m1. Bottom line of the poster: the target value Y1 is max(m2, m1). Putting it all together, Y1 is 0.002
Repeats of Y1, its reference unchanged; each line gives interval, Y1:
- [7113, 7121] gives -0.011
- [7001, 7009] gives 0.014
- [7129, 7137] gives -0.010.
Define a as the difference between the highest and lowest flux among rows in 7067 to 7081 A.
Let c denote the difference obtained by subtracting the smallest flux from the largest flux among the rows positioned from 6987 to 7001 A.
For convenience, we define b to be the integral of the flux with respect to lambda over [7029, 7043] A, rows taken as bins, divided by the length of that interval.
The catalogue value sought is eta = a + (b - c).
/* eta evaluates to 2.06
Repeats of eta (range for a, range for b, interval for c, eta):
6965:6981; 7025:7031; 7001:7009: 2.09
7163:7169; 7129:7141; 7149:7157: 2.01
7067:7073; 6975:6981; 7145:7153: 2.06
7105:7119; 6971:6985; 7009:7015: 2.05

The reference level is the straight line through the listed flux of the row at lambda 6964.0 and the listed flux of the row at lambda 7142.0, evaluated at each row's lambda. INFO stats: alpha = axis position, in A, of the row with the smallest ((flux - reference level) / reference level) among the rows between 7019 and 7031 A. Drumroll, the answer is 7026.0 A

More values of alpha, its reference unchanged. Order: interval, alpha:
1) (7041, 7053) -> 7046.0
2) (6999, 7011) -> 7002.0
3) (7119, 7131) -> 7128.0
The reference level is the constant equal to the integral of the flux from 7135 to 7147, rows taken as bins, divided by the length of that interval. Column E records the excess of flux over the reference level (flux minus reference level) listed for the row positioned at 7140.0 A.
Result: -0.011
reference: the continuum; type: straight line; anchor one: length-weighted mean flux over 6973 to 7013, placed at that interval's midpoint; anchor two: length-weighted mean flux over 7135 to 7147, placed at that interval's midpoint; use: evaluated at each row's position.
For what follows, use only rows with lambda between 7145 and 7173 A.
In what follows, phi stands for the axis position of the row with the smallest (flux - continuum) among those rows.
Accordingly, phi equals 7166.0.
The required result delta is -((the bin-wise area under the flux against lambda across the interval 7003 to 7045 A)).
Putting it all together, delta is -86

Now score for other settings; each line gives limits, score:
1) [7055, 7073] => 0.0204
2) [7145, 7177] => 0.0251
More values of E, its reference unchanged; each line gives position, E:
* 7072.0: 0.018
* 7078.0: 0.043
